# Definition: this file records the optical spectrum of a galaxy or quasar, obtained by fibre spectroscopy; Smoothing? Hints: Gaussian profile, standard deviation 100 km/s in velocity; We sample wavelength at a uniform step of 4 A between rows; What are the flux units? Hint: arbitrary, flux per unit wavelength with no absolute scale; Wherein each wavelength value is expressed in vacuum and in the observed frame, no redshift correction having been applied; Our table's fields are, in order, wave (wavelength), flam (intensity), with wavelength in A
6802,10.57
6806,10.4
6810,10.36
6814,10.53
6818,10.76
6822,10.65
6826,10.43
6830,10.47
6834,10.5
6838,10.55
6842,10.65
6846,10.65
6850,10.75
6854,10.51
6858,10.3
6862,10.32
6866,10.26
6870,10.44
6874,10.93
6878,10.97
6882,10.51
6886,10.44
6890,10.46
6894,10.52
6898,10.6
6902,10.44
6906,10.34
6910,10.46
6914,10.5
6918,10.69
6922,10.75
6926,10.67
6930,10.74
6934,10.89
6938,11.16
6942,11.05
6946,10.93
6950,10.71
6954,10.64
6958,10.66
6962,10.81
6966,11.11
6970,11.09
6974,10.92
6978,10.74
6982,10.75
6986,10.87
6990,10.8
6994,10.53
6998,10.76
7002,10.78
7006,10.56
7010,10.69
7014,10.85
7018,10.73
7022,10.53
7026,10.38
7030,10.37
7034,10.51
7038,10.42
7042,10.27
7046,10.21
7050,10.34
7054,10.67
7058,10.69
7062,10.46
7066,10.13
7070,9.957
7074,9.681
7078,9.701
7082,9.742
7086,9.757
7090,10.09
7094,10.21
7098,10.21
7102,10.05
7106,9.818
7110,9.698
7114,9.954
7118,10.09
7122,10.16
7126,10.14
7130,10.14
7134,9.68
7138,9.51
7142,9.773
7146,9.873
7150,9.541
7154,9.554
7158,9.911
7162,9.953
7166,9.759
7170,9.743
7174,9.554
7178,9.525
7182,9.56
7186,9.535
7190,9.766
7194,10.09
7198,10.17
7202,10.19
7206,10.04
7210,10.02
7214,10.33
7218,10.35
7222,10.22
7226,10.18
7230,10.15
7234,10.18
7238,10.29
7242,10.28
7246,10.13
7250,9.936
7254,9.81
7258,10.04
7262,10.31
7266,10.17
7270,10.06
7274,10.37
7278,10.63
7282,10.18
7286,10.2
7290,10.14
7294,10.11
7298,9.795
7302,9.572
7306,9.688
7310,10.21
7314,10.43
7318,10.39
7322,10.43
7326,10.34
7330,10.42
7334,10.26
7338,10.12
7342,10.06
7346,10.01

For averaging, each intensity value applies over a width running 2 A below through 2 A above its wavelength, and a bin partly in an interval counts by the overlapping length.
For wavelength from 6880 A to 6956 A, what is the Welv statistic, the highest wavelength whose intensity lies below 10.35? 6906 A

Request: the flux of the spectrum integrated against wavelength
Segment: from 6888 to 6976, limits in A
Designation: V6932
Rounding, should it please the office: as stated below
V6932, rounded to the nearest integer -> 945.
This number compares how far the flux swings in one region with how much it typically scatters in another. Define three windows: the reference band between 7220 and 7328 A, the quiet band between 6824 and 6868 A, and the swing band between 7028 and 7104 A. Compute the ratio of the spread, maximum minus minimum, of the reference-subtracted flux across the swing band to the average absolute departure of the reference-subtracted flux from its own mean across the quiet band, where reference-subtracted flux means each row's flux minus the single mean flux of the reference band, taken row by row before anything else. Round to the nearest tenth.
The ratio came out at 8.3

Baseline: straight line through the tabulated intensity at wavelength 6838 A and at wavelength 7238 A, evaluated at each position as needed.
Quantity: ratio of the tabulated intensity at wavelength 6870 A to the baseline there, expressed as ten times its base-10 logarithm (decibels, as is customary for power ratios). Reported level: -0.04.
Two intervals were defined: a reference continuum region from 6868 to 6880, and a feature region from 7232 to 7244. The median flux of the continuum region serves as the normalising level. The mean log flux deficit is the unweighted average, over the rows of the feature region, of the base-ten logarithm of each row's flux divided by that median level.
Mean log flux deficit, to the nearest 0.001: -0.028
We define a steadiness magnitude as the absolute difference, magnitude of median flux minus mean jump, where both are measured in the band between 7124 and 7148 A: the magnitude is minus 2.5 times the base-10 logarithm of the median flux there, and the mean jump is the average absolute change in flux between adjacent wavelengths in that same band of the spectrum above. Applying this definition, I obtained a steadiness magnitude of 2.68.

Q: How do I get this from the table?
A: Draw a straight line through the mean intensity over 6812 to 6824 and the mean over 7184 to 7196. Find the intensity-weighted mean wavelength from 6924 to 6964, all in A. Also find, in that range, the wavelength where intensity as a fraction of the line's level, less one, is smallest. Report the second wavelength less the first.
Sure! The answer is -18.0 A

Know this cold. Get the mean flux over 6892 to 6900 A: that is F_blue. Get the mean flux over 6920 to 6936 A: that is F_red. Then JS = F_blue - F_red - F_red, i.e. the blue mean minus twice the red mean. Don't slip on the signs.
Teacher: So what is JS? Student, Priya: -11.0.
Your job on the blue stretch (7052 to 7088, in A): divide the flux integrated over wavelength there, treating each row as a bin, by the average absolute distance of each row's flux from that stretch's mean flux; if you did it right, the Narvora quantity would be 1022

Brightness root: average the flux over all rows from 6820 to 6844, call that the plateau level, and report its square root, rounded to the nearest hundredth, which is 3.25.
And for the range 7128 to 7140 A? 3.13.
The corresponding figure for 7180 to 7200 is 3.13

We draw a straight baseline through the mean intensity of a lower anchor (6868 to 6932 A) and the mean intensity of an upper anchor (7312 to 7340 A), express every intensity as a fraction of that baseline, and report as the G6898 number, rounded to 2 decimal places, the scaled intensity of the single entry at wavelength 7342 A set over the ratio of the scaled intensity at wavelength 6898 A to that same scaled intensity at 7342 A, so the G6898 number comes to 0.95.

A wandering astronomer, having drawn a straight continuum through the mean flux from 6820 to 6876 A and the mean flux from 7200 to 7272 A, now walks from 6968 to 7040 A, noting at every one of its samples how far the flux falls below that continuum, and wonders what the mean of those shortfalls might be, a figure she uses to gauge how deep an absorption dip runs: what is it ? -0.31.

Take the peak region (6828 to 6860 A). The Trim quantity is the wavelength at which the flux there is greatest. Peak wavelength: 6850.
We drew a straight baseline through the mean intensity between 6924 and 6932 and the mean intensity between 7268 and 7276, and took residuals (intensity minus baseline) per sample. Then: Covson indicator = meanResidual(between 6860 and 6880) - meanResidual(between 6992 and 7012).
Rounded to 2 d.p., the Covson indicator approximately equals -0.27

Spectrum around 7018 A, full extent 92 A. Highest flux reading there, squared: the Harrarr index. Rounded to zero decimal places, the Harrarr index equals 119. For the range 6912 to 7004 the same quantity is 125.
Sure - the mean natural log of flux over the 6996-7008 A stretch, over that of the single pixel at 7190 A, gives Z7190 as 1.04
